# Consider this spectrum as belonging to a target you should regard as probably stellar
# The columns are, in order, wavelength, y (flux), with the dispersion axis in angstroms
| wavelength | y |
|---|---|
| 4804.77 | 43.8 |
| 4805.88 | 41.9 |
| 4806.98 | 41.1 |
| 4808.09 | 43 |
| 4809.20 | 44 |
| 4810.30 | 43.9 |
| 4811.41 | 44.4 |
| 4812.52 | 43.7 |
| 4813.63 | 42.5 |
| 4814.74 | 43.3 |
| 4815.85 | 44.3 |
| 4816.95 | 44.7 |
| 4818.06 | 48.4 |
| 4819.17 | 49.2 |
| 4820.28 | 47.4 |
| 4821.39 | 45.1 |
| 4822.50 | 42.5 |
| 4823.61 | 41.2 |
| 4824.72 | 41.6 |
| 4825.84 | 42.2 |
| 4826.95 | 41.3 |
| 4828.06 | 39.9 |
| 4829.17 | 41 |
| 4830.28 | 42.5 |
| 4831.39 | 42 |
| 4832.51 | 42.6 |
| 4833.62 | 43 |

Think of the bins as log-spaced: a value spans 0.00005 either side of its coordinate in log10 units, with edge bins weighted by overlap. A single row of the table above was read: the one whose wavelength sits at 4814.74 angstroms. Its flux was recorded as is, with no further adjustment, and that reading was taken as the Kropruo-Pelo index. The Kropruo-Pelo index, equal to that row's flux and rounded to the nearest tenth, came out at 43.3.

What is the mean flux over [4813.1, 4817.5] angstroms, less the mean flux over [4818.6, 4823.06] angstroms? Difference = -2.3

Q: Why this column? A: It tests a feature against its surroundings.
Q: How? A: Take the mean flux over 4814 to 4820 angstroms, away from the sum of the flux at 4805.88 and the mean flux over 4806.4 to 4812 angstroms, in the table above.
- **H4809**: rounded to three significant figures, 39.2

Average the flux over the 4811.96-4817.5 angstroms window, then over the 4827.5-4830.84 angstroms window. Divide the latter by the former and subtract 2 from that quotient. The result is -1.06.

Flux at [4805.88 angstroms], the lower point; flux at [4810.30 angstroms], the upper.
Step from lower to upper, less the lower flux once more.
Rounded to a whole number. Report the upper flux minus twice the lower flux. -40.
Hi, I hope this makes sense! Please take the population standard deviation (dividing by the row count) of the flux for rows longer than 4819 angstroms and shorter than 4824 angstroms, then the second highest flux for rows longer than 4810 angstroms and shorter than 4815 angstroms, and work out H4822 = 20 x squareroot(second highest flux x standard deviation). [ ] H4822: 228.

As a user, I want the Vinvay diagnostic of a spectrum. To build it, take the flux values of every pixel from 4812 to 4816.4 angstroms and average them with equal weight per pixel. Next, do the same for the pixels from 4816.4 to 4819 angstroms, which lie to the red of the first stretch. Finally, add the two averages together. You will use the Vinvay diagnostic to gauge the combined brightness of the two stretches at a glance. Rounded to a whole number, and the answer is 90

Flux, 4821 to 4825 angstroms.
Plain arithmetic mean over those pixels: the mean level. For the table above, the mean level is 42.6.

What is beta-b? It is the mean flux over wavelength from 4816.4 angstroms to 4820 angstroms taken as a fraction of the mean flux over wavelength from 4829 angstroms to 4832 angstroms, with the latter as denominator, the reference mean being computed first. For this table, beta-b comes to 1.13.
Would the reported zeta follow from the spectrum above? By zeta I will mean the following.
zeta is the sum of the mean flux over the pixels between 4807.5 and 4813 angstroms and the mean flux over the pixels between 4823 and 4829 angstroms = 85.0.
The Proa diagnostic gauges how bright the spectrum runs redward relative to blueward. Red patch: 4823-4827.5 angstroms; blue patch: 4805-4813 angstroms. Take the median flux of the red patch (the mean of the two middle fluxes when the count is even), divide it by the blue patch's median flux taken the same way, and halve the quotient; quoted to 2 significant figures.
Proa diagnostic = 0.47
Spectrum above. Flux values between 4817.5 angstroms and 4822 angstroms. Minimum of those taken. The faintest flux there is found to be 45.1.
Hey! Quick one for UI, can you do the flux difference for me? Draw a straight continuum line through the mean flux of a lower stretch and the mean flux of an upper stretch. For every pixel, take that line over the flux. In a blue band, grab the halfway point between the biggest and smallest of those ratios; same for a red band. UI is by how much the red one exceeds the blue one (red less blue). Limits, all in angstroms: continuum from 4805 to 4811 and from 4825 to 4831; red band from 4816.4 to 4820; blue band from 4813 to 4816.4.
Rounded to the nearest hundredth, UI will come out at -0.08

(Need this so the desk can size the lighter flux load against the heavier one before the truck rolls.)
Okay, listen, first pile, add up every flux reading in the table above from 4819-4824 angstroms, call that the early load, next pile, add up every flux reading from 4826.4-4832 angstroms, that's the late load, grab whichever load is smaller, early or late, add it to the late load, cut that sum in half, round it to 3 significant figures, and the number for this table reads 207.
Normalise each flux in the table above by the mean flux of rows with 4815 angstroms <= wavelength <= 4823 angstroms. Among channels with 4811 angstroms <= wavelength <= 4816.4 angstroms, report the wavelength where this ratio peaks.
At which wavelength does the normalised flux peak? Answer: 4811.41 angstroms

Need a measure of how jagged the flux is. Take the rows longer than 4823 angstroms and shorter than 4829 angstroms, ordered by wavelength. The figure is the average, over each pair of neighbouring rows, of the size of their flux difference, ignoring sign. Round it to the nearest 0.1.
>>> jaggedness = 0.8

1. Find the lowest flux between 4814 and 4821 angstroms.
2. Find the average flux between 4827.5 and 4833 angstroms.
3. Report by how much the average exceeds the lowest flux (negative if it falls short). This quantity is -2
